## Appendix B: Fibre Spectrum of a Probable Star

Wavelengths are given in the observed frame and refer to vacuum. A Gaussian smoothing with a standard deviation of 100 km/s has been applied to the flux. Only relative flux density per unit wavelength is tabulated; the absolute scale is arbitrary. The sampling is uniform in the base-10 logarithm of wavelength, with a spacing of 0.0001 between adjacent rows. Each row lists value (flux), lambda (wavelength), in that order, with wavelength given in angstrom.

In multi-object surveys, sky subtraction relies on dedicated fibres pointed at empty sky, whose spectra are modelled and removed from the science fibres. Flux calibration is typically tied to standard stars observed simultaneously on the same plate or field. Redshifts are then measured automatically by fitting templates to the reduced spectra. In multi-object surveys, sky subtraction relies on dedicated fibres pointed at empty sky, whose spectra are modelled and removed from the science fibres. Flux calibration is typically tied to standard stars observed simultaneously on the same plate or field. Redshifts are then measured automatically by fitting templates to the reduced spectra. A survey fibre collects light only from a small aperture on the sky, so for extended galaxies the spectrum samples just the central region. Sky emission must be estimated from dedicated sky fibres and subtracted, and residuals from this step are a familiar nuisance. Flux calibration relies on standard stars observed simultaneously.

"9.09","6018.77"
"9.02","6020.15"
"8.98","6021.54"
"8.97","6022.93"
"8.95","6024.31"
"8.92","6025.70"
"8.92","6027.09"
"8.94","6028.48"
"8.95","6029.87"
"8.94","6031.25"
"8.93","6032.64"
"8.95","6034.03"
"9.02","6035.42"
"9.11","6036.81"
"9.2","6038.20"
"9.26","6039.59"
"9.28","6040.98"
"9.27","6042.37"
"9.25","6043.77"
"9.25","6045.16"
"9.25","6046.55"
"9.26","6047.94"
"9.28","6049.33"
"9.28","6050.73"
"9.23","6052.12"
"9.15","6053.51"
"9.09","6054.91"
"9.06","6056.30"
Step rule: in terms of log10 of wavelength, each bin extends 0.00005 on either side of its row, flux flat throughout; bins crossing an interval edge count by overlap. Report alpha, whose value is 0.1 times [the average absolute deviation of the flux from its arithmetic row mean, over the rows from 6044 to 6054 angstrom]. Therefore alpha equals 0.0030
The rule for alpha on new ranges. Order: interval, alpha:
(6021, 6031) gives 0.0018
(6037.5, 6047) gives 0.0016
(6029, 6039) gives 0.0082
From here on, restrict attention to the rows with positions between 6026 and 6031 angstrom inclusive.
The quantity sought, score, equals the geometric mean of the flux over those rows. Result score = 8.94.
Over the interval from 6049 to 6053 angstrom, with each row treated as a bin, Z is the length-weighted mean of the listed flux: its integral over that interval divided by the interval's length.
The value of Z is 9.26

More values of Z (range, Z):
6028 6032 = 8.96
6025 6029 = 8.91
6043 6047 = 9.24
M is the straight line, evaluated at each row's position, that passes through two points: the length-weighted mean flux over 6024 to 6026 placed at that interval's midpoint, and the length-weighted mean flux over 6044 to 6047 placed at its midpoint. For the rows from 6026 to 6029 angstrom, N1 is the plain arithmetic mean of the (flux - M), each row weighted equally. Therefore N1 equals -0.04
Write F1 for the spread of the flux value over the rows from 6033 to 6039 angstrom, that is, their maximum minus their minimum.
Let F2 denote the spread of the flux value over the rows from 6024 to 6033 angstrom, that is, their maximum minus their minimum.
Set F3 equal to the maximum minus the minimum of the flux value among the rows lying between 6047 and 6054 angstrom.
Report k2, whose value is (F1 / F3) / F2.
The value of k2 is 64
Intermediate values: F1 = 0.25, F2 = 0.03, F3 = 0.13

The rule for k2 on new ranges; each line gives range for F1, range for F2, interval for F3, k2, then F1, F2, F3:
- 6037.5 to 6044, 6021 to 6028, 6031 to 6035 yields 67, 0.08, 0.06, 0.02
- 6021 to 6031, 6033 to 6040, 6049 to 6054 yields 1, 0.06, 0.31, 0.13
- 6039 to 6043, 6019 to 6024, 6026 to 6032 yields 13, 0.02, 0.05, 0.03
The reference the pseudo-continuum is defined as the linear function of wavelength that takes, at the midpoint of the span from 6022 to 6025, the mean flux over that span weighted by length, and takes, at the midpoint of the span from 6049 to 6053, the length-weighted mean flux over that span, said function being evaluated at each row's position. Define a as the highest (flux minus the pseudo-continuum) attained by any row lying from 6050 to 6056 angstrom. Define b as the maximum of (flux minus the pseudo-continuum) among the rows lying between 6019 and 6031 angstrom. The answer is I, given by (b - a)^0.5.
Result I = 0.237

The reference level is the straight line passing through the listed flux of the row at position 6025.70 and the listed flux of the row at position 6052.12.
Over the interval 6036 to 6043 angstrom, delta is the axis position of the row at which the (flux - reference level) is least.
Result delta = 6036.81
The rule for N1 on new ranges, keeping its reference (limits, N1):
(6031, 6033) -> -0.10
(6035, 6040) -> 0.02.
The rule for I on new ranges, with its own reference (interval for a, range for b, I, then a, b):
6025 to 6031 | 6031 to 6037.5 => 0.274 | -0.075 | 0.000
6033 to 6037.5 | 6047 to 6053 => 0.201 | 0.000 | 0.040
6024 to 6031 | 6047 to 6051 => 0.267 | -0.031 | 0.040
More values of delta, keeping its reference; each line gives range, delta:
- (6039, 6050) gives 6047.94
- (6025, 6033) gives 6032.64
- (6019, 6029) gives 6027.09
